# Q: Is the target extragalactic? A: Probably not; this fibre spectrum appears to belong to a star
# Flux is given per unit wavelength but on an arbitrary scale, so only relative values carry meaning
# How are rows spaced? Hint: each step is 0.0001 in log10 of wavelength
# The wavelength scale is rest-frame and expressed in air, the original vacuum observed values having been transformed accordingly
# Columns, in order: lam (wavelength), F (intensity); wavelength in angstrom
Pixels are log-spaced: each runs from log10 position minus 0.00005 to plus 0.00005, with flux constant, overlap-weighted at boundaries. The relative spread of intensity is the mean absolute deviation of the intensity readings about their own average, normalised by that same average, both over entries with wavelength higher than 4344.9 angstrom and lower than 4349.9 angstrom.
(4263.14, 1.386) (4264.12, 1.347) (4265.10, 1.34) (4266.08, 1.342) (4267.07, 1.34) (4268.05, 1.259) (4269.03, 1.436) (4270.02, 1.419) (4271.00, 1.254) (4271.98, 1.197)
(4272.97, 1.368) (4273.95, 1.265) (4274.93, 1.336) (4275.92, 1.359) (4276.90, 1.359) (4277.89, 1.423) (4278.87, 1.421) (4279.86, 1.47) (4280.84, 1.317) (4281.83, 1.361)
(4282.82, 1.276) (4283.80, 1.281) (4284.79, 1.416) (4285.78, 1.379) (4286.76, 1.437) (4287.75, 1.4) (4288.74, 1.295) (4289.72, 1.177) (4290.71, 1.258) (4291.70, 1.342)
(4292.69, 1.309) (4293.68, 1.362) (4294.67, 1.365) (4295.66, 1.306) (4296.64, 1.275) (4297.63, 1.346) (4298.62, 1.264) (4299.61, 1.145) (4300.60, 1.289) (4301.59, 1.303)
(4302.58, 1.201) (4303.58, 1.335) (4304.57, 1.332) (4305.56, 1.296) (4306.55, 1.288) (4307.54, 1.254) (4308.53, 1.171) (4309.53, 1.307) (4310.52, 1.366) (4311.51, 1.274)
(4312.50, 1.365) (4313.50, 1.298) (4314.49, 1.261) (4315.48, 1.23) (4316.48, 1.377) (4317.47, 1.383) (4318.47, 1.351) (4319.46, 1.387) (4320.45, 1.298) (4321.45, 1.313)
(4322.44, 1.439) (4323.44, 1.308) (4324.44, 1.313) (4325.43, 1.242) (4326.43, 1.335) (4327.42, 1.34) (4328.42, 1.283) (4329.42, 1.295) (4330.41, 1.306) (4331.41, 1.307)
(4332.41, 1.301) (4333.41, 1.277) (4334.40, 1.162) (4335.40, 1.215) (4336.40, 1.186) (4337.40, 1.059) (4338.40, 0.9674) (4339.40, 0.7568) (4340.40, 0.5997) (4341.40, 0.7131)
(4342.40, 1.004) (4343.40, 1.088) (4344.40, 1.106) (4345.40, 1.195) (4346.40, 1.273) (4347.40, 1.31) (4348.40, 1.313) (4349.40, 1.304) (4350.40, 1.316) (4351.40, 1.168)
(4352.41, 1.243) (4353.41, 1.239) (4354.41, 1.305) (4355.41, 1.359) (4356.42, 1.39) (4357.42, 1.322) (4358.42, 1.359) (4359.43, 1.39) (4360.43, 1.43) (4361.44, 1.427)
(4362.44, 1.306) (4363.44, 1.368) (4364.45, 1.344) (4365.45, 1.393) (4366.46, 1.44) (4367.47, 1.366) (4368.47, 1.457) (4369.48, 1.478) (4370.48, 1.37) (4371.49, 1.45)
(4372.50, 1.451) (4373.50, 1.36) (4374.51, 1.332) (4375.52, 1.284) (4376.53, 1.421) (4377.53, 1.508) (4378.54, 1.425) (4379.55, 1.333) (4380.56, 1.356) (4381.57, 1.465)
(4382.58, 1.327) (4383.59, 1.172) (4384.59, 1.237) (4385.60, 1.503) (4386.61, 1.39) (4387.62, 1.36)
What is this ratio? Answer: 0.028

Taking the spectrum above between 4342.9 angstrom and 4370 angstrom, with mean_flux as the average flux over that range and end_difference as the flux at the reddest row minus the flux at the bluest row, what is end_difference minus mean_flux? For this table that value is -0.93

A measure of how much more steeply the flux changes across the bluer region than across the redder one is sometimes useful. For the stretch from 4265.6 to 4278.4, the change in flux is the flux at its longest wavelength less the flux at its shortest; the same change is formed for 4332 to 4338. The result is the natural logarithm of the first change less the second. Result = -1.1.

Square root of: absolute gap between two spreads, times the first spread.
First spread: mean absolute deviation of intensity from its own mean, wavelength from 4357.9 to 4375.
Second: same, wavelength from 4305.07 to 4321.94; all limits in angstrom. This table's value 0.012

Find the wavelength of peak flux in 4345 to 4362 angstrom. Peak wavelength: 4360.43 angstrom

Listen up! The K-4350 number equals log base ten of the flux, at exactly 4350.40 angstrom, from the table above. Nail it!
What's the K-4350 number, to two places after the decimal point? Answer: 0.12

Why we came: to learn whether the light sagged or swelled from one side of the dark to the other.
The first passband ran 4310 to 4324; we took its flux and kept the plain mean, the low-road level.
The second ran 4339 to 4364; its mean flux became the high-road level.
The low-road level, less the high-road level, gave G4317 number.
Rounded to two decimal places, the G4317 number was 0.12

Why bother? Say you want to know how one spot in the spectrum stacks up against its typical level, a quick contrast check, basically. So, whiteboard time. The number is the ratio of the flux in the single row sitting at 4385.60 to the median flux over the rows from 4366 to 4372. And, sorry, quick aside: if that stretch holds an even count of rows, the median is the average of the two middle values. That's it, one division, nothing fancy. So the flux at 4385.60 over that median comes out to 1.04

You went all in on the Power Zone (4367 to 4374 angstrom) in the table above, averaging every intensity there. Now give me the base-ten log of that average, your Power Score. 0.15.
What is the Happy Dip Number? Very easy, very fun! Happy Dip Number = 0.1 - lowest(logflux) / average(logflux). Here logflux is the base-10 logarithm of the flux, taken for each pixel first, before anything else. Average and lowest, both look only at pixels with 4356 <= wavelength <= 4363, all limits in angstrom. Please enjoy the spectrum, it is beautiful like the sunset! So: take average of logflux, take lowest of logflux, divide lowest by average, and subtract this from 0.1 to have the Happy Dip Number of -0.74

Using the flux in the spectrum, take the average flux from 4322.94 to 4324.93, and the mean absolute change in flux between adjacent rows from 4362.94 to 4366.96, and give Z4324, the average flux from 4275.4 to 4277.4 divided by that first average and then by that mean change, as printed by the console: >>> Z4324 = 25.9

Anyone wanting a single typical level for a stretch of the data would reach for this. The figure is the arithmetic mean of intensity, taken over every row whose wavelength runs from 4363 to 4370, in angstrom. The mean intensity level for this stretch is 1.407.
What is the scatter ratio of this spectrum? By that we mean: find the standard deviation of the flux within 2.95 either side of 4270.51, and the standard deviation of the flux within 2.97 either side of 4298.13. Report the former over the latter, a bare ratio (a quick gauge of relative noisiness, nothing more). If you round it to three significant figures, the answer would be 1.45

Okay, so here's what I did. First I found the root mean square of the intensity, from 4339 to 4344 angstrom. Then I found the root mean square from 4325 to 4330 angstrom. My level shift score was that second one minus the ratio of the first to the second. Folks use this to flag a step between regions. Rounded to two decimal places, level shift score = 0.64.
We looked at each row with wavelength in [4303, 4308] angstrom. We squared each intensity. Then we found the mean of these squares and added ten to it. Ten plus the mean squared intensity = 11.7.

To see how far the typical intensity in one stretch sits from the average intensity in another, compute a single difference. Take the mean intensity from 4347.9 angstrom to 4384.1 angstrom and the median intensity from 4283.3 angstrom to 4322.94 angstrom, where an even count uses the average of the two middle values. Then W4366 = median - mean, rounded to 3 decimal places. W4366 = -0.054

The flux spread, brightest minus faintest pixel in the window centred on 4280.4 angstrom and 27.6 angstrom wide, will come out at 0.29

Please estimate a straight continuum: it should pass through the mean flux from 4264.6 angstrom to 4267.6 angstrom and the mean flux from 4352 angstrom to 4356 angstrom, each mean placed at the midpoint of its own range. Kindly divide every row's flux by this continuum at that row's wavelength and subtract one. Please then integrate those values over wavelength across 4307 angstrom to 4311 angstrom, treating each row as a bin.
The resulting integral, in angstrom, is -0.12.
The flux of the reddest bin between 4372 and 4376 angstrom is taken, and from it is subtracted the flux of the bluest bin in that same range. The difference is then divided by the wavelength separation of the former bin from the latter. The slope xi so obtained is -0.055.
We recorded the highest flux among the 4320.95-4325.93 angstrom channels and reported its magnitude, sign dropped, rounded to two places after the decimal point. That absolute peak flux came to 1.44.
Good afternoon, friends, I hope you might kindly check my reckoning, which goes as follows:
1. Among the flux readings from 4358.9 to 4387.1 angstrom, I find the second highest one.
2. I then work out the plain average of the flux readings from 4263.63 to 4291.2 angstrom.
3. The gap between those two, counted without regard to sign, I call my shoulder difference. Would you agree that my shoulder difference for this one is 0.16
